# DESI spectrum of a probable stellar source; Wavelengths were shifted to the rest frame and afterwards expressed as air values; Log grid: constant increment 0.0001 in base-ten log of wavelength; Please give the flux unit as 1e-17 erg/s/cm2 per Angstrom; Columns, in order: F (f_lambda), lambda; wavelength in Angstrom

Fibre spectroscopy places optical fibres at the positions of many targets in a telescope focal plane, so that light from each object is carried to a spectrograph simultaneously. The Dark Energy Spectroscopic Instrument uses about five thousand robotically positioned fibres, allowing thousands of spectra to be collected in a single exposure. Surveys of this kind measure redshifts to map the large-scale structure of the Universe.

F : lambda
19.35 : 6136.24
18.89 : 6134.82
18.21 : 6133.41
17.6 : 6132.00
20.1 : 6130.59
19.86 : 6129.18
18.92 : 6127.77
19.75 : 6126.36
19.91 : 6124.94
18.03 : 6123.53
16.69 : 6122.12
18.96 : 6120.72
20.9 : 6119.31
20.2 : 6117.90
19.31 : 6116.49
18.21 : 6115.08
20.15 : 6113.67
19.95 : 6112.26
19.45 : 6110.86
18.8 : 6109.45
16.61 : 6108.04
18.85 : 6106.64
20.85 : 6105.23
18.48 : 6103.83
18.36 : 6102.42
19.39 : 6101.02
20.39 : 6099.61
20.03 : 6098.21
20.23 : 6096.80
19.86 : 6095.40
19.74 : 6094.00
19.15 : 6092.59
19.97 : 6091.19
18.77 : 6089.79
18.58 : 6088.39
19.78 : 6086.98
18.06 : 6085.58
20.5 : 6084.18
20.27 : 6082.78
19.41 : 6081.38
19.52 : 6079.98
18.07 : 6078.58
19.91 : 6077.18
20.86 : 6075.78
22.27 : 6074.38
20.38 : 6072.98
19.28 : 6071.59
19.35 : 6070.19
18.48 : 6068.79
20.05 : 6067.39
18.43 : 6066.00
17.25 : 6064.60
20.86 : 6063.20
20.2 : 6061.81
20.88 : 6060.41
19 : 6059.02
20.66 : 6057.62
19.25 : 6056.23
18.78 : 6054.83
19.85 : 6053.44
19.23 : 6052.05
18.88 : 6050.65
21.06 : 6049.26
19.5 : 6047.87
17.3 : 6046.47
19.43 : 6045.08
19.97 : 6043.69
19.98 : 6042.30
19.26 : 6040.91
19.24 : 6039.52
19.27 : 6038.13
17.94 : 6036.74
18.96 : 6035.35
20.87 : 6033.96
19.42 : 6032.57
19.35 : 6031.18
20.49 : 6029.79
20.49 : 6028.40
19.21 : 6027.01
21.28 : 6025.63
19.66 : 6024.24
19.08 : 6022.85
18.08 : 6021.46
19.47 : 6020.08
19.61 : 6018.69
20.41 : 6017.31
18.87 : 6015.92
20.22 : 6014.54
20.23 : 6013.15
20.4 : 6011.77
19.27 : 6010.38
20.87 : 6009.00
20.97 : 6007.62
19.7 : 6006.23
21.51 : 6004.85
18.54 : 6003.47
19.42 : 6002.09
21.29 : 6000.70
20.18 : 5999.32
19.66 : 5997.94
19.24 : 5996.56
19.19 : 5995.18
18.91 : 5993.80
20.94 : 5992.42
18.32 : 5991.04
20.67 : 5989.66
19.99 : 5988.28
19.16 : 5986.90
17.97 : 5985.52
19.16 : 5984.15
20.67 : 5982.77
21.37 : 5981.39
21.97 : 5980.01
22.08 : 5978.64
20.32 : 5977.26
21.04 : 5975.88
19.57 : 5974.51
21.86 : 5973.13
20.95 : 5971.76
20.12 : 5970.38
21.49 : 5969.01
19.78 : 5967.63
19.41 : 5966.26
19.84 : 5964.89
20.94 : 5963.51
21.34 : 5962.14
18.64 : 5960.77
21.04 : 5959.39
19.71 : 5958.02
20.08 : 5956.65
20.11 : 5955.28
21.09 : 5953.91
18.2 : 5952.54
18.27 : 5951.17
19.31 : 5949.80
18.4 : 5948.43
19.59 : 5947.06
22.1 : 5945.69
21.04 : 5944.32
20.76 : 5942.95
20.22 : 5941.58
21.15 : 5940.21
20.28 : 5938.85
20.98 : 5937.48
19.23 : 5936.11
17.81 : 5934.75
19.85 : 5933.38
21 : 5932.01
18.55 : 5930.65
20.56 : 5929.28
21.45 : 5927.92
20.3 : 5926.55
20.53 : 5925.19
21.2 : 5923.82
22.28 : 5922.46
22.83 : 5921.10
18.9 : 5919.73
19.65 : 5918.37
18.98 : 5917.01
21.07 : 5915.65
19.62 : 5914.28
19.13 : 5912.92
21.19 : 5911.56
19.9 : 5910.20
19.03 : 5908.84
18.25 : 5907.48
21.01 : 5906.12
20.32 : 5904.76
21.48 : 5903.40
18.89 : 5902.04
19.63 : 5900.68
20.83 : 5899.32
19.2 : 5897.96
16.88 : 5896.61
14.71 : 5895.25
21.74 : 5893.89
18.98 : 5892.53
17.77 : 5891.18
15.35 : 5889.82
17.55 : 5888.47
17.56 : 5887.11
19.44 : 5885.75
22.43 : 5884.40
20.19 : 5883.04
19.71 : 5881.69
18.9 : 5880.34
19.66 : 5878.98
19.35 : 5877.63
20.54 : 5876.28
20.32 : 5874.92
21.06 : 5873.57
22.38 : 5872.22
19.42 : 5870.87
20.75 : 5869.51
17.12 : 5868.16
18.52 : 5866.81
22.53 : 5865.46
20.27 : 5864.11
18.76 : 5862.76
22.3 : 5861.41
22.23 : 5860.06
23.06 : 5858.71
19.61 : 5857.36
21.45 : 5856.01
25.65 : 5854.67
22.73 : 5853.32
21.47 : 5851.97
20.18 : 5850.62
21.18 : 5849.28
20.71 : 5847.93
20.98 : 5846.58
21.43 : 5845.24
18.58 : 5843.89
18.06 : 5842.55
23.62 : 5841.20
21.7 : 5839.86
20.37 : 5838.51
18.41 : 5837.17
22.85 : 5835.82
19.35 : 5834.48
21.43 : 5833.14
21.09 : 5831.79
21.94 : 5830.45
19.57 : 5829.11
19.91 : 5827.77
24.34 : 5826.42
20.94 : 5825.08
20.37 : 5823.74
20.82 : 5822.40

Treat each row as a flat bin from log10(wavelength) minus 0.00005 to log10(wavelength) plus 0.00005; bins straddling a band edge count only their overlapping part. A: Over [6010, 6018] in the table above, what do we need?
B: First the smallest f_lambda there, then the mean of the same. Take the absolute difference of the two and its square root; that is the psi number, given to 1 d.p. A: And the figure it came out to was 1.0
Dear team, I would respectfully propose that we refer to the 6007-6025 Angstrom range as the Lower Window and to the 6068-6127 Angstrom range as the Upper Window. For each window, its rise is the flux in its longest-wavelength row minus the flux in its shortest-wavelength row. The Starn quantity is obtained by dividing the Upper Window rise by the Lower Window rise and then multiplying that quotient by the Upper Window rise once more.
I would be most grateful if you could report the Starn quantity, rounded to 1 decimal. -1.2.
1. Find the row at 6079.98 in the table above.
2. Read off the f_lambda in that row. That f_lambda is 19.52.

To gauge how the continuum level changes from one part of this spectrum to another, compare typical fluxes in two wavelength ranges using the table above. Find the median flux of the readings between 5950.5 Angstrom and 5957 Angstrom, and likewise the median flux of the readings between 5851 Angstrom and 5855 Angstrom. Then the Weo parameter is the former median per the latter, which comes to 0.88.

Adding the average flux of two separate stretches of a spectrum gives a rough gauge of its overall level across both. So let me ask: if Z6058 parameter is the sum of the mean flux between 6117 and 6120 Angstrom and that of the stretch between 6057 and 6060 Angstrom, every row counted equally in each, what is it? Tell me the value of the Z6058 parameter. 40.4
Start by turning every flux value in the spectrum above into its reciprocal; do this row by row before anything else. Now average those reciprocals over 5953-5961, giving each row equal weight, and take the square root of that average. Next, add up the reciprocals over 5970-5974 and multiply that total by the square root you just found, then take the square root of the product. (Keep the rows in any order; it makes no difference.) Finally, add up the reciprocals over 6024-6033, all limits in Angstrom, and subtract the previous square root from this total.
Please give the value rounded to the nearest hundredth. 0.17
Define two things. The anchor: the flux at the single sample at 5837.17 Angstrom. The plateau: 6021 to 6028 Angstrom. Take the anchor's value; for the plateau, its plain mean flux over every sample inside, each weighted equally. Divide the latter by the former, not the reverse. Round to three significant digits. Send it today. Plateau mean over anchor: 1.06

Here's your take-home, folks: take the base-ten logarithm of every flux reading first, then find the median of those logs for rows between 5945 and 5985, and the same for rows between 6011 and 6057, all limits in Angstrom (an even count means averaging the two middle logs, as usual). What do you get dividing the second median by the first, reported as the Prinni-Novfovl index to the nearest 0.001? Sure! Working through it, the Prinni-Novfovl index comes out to 0.988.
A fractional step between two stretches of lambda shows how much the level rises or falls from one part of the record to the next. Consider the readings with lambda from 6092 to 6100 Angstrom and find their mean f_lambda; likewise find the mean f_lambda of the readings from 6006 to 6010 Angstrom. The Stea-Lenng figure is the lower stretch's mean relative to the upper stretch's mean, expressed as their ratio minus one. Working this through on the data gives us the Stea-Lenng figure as 0.031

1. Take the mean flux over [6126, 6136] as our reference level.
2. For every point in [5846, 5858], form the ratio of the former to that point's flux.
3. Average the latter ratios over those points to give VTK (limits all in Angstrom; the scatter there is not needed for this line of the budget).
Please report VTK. 0.89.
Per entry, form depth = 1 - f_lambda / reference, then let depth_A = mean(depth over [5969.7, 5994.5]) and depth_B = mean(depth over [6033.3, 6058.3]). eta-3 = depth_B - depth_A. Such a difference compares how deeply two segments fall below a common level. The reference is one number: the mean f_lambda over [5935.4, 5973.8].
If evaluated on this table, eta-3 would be 0.043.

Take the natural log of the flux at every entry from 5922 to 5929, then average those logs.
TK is 3.05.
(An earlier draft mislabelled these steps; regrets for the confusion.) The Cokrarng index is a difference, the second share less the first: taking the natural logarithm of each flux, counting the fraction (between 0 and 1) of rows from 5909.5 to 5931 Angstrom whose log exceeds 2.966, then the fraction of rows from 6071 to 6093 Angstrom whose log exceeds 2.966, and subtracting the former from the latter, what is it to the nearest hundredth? -0.19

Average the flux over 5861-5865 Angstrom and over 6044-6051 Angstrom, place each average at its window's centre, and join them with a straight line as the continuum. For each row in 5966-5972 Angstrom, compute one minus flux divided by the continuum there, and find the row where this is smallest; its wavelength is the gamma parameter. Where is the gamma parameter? 5969.01 Angstrom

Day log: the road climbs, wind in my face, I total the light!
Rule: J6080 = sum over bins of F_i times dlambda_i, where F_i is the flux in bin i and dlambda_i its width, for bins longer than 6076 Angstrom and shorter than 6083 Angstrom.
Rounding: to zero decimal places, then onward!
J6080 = 136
